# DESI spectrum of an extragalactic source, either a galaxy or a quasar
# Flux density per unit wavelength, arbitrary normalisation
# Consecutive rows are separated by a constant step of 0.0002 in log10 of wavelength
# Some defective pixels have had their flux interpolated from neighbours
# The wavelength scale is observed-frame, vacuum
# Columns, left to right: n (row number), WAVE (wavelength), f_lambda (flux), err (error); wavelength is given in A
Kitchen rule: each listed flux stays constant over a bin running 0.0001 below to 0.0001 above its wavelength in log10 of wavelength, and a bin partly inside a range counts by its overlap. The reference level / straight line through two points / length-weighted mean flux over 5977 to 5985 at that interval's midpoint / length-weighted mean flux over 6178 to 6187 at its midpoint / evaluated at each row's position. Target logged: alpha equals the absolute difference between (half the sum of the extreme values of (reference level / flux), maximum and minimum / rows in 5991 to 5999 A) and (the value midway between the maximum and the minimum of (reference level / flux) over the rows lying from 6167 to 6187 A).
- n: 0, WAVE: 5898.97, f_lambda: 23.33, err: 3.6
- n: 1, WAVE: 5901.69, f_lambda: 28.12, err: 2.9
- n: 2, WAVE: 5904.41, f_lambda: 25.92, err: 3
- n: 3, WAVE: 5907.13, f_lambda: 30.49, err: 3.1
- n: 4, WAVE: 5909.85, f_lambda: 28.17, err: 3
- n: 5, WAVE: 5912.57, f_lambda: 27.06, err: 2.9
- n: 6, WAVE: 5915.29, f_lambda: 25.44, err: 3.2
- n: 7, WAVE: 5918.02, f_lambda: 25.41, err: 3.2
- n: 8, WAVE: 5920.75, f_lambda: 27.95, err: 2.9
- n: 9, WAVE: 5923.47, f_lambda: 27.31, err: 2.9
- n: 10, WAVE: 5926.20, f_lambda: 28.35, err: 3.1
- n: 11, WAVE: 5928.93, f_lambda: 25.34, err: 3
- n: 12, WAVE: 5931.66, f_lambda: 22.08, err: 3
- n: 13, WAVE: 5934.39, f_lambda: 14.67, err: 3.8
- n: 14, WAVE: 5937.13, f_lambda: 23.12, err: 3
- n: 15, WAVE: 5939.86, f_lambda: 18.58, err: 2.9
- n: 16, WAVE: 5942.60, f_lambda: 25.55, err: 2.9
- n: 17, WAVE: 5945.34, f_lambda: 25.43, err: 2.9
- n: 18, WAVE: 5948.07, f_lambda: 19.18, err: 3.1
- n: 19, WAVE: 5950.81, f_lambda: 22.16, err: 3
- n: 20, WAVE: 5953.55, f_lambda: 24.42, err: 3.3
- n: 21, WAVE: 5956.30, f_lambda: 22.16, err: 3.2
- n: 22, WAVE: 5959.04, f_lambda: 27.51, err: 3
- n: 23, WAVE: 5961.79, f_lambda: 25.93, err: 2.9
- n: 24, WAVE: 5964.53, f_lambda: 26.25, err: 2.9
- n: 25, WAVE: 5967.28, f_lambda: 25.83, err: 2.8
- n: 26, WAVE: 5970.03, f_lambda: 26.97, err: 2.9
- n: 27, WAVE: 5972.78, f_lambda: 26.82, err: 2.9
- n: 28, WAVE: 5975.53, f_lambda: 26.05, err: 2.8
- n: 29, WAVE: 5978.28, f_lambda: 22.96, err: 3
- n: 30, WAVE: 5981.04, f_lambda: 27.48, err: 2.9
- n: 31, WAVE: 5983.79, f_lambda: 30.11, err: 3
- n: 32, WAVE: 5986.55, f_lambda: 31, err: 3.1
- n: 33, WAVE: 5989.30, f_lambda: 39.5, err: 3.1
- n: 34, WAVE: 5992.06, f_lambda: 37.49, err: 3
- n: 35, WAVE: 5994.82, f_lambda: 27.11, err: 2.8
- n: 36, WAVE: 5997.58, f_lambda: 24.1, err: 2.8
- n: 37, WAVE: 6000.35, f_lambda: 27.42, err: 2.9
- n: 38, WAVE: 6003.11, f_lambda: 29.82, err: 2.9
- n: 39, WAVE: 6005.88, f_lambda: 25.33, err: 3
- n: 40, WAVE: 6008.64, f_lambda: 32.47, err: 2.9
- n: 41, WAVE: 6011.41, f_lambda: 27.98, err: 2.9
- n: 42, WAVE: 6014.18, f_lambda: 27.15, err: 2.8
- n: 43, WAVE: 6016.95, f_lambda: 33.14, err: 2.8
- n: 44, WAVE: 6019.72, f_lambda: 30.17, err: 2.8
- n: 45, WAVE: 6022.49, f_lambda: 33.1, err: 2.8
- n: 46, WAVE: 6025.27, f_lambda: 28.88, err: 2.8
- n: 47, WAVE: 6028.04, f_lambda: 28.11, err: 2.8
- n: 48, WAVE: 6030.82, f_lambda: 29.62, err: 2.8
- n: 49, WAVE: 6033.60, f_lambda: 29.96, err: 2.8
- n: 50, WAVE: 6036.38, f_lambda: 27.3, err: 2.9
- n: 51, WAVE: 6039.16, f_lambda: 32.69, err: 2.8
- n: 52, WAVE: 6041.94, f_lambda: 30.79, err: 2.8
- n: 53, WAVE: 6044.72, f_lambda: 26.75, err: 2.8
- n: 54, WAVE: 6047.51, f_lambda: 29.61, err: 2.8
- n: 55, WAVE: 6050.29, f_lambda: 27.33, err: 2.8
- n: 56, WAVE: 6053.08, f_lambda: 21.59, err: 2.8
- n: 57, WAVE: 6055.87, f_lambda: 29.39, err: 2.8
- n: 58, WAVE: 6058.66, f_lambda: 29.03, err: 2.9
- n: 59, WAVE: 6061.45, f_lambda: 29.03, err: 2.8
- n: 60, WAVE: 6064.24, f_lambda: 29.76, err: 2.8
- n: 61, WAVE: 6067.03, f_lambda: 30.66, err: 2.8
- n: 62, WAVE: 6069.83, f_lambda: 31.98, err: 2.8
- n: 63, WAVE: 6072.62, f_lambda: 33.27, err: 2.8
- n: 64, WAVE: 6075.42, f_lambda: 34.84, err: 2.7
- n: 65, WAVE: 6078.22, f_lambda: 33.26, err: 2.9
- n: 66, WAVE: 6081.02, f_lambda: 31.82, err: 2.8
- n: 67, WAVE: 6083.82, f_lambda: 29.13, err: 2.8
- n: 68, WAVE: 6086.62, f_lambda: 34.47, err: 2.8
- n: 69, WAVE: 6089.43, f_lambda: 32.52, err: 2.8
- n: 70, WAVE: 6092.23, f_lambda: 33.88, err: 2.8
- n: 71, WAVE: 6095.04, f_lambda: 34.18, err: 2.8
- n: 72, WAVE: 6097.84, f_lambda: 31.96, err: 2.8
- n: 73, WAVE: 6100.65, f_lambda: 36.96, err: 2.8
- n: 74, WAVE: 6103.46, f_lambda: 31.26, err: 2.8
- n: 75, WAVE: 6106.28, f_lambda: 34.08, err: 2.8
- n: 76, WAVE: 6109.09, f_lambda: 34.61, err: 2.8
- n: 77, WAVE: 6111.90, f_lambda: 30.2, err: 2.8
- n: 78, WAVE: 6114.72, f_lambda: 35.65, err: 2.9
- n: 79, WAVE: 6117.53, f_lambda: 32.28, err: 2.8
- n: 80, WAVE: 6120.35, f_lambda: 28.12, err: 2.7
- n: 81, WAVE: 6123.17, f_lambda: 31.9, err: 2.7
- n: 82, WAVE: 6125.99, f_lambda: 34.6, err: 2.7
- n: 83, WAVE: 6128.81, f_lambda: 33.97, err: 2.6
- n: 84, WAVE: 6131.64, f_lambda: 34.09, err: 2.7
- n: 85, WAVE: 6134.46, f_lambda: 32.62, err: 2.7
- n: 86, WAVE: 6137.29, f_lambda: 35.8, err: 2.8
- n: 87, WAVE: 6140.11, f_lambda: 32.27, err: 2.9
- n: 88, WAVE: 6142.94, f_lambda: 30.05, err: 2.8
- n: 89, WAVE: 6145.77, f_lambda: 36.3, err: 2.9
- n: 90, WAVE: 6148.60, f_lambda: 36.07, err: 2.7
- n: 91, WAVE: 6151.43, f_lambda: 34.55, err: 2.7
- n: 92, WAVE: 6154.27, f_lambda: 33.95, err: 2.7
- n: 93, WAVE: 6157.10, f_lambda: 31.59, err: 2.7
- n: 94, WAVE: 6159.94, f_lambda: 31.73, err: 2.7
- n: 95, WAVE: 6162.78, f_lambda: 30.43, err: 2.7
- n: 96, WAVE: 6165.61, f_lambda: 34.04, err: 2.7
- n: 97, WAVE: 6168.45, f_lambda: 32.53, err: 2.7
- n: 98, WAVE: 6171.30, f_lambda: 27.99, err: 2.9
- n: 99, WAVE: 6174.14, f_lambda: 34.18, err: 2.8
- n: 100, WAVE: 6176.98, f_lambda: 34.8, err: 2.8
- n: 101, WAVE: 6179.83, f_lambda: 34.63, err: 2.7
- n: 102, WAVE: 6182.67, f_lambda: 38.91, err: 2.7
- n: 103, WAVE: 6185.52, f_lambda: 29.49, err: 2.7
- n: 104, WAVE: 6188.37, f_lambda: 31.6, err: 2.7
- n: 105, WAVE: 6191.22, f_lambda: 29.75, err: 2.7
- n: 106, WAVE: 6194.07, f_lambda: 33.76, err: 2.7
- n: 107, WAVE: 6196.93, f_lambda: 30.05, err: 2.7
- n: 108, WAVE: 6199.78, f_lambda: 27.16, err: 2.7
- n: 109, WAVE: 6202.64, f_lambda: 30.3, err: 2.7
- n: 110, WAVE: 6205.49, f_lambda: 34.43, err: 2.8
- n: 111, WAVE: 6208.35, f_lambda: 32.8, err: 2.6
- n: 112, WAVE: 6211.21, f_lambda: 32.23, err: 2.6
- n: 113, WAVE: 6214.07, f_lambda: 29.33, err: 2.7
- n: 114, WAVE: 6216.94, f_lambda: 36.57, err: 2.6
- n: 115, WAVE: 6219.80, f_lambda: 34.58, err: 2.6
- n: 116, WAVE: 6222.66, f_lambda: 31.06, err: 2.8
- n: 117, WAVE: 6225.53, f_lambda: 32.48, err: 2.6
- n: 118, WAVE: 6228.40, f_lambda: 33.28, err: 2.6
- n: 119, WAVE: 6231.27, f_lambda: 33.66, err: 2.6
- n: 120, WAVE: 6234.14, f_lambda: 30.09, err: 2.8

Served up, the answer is 0.11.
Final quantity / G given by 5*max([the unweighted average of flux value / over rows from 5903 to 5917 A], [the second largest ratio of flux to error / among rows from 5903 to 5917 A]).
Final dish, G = 137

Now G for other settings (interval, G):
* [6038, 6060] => 142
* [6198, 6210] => 156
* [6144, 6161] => 170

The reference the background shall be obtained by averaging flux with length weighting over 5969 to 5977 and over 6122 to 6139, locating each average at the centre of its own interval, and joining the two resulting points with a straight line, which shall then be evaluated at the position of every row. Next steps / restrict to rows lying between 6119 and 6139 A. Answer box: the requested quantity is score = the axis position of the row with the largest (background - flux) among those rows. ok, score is 6120.35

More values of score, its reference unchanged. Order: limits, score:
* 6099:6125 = 6120.35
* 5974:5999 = 5978.28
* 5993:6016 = 5997.58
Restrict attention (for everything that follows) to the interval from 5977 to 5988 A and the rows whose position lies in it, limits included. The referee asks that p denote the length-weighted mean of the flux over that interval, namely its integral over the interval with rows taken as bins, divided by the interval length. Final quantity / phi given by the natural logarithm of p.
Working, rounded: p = 28.0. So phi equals 3.33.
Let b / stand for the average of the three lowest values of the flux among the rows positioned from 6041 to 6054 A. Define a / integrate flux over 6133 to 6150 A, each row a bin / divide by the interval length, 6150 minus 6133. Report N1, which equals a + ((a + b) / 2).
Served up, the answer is 63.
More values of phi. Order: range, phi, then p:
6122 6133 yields 3.52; 33.7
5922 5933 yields 3.25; 25.8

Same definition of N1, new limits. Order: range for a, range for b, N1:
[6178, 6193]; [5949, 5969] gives 61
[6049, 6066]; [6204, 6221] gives 57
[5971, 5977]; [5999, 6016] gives 53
